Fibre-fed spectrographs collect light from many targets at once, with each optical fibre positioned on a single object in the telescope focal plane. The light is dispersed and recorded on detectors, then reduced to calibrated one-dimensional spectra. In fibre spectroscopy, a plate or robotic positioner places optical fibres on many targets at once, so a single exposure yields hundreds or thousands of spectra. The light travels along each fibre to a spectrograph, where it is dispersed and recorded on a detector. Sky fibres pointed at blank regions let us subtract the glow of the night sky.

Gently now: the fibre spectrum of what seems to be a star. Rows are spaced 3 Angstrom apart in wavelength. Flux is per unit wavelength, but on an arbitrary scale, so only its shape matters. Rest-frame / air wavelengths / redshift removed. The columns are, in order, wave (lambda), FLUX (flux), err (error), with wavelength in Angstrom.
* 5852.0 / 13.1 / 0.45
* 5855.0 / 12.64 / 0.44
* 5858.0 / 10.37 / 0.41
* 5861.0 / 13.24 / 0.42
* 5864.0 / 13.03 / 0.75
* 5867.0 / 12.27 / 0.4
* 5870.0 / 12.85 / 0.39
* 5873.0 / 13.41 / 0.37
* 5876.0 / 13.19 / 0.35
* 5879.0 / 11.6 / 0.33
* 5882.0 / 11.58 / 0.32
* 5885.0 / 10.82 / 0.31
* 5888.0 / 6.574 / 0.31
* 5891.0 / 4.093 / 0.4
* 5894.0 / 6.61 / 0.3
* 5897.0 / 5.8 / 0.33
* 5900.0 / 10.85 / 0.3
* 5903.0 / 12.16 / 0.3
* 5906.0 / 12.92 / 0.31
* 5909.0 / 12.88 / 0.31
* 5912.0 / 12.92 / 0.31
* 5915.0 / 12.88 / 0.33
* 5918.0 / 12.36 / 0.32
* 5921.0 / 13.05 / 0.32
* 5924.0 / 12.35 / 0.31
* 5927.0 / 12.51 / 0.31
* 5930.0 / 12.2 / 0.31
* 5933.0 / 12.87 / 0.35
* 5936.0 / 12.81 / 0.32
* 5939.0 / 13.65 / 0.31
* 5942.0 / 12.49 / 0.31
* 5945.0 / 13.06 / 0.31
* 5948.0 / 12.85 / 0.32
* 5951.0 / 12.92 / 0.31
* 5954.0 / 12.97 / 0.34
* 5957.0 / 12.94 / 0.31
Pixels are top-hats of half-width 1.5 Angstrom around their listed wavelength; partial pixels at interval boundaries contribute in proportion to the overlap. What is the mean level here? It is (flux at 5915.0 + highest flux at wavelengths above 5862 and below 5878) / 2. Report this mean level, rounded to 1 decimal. 13.1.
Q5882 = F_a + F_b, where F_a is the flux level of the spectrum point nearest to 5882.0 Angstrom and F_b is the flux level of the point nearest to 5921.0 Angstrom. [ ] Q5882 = 24.6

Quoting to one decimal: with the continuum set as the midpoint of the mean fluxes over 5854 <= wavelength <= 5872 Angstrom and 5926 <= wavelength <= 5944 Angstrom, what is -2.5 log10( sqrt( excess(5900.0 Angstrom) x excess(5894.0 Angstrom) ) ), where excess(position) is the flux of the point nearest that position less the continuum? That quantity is -1.3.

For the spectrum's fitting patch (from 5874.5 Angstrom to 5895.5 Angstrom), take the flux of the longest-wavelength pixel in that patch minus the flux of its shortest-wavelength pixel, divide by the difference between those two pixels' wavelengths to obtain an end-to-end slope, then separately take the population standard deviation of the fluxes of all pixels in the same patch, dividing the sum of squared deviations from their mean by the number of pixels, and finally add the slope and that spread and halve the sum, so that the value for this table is 1.39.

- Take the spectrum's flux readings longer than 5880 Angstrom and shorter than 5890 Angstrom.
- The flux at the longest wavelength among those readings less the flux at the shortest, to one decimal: -5.0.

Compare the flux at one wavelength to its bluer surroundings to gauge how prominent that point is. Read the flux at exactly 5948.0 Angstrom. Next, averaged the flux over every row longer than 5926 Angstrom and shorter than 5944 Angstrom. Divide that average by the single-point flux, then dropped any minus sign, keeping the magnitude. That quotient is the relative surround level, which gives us 0.99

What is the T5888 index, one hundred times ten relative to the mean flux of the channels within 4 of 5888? 140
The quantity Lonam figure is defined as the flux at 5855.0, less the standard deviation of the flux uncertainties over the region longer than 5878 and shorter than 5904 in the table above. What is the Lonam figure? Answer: 12.6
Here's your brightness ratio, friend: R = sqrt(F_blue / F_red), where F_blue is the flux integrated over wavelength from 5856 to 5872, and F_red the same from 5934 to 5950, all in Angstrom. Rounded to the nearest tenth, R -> 1.0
